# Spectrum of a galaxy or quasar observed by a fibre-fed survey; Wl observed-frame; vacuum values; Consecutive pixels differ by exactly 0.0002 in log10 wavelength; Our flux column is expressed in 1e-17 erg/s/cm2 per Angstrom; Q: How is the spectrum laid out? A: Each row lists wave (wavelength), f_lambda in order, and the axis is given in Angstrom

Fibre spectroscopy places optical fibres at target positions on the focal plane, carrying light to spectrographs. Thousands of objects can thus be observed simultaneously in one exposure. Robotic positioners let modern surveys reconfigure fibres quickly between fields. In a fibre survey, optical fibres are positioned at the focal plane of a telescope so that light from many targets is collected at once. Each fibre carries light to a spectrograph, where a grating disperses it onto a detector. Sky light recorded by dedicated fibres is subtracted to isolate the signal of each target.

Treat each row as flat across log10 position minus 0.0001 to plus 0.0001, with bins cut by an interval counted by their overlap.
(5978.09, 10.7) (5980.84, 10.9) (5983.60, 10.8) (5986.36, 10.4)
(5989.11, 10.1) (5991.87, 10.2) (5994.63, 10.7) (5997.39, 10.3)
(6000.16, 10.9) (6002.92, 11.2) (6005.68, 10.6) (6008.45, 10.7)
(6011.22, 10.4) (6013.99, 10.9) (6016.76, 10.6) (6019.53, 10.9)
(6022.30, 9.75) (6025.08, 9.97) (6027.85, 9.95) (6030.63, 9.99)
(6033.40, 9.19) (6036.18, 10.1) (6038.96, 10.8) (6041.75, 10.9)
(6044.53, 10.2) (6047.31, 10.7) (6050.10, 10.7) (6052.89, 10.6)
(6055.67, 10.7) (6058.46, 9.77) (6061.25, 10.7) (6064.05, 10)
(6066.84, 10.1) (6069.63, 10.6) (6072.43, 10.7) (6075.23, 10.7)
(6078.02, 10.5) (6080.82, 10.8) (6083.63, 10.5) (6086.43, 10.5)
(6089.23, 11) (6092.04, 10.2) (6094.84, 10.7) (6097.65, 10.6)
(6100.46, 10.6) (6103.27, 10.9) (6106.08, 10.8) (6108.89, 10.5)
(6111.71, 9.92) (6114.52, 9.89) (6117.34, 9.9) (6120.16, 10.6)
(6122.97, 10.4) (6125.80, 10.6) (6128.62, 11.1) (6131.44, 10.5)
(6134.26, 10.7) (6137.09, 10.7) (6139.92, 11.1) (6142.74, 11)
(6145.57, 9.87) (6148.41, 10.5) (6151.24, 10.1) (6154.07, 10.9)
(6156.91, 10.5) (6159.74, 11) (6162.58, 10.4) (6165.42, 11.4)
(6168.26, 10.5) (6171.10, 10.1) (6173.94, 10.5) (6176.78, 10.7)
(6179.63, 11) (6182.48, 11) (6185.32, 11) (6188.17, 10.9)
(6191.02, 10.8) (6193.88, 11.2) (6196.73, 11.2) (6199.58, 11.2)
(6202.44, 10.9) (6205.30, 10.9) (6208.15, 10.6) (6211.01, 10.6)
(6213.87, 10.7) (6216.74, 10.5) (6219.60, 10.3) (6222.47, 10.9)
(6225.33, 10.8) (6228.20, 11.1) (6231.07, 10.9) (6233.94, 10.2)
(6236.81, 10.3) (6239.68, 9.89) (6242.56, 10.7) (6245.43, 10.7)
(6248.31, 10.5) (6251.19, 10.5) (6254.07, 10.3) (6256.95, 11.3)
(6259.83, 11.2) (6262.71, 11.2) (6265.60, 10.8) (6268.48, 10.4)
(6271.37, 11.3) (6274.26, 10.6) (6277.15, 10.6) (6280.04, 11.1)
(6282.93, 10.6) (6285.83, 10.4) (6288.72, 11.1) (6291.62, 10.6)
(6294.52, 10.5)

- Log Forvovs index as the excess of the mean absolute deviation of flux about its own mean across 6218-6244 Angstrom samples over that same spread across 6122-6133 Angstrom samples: 0.12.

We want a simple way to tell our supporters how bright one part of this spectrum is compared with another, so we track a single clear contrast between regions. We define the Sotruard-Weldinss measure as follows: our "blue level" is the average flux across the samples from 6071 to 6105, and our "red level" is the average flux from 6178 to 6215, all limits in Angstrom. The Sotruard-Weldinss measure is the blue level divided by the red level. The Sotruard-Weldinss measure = 0.974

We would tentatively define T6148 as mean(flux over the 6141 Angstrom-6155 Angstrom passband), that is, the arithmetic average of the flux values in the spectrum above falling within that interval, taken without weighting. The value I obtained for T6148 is 10.5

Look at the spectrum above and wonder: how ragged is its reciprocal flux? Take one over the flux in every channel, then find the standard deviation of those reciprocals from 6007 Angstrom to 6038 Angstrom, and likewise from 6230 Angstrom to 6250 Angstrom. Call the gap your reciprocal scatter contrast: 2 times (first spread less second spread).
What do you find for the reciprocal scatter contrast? 0.0039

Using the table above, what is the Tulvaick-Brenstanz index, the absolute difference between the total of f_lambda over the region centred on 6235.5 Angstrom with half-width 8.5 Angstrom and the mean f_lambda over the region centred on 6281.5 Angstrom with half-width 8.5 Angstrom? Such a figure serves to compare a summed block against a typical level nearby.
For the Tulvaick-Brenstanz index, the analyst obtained 52.36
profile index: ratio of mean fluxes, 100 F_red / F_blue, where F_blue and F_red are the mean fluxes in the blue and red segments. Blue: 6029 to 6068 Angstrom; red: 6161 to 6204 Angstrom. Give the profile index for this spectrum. 105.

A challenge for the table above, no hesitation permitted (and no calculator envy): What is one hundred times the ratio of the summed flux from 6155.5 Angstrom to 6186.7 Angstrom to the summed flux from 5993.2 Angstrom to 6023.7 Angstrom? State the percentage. 101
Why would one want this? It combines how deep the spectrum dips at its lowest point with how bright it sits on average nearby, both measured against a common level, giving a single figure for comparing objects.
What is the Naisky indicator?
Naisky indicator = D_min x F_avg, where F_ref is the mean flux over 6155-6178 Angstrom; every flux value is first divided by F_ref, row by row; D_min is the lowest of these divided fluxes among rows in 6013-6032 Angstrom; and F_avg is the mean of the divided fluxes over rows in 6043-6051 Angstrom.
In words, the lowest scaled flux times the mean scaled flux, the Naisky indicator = 0.91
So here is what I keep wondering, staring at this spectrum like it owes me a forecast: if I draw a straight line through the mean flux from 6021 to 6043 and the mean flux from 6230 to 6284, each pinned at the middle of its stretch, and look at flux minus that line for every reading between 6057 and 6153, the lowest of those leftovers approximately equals -0.52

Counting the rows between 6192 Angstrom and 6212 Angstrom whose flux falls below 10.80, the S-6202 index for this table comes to 2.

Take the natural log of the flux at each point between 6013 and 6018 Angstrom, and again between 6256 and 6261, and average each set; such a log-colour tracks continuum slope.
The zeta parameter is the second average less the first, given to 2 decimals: 0.05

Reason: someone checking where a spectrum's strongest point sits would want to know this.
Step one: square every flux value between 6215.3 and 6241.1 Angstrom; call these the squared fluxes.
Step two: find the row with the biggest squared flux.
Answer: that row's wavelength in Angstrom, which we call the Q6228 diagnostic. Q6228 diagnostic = 6228.20 Angstrom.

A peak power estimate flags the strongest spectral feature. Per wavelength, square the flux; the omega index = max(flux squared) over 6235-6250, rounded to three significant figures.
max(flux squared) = 114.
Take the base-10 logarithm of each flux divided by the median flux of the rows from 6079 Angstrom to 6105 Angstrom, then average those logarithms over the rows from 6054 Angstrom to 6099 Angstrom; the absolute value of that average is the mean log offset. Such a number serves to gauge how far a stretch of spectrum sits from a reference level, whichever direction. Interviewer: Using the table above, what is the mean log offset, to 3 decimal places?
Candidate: 0.004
